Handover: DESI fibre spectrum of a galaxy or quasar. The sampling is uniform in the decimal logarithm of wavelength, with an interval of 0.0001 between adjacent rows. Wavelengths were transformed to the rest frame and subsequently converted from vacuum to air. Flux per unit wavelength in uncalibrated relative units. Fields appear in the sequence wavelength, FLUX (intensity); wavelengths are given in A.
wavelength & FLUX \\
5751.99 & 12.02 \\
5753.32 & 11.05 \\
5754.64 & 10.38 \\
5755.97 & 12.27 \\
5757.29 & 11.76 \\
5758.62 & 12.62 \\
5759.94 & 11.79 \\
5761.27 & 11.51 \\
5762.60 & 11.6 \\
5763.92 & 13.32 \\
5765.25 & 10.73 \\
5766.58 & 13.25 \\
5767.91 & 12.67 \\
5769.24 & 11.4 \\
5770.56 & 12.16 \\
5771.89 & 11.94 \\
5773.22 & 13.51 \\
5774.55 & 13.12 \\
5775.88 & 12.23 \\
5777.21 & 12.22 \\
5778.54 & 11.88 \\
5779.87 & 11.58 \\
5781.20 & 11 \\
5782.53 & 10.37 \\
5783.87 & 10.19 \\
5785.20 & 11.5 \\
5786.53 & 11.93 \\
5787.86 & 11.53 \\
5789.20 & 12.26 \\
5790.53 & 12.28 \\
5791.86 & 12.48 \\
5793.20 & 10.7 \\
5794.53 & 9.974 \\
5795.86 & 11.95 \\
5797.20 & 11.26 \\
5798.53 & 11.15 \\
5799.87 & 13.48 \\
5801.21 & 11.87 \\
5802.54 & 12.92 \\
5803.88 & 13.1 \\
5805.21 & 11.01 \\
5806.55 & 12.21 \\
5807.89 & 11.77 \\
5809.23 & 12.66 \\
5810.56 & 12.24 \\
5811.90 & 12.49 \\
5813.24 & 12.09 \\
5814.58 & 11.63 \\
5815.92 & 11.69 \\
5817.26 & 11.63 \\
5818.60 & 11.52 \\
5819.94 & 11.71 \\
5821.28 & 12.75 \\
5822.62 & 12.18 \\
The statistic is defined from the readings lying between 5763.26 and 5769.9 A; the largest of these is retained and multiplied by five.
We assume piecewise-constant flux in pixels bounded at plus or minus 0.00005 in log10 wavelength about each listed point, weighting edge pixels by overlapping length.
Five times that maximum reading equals 67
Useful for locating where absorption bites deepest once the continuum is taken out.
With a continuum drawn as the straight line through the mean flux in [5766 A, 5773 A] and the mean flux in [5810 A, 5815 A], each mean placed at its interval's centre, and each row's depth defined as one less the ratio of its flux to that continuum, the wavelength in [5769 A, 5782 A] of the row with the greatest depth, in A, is 5781.20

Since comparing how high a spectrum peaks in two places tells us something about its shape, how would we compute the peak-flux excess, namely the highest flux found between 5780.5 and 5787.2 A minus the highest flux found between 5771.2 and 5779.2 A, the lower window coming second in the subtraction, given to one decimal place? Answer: -1.6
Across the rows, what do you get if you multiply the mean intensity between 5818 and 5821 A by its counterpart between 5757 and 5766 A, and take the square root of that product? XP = 11.8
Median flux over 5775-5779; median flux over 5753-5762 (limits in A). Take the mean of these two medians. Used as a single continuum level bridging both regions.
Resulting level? 11.99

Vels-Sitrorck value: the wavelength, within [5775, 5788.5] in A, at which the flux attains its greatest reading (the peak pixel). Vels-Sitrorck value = 5775.88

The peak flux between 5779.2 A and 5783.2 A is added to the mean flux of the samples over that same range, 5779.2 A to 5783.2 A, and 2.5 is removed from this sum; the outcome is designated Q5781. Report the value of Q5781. 20.1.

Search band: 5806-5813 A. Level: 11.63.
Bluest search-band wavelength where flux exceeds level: 5806.55 A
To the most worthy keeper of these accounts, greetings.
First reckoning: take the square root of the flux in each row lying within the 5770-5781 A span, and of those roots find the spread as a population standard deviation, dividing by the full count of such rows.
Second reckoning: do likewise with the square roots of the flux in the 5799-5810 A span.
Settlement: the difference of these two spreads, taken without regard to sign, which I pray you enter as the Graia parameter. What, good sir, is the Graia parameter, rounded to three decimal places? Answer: 0.023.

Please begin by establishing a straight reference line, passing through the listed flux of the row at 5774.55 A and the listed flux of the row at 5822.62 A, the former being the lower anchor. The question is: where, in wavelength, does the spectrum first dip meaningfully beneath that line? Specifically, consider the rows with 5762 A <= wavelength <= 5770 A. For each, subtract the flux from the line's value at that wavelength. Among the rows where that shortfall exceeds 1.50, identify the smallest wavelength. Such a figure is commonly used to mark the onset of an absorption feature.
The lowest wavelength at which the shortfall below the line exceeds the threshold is 5762.60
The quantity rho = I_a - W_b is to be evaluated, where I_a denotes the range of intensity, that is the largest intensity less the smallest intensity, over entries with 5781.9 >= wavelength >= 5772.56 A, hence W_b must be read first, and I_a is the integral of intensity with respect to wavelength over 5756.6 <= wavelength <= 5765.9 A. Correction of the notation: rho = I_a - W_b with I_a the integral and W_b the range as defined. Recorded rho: 108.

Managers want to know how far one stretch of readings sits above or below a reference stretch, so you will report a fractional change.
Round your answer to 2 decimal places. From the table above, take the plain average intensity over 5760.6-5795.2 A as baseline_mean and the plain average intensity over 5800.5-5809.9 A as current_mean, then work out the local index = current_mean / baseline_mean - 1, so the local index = 0.03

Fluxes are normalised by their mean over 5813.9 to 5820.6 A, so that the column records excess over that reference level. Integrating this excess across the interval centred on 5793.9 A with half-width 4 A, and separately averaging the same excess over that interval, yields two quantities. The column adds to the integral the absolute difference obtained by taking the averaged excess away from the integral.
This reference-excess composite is 0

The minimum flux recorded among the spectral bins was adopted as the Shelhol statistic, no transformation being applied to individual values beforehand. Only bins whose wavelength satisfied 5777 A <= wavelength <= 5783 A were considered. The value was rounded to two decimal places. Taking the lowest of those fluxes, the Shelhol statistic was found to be 10.37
